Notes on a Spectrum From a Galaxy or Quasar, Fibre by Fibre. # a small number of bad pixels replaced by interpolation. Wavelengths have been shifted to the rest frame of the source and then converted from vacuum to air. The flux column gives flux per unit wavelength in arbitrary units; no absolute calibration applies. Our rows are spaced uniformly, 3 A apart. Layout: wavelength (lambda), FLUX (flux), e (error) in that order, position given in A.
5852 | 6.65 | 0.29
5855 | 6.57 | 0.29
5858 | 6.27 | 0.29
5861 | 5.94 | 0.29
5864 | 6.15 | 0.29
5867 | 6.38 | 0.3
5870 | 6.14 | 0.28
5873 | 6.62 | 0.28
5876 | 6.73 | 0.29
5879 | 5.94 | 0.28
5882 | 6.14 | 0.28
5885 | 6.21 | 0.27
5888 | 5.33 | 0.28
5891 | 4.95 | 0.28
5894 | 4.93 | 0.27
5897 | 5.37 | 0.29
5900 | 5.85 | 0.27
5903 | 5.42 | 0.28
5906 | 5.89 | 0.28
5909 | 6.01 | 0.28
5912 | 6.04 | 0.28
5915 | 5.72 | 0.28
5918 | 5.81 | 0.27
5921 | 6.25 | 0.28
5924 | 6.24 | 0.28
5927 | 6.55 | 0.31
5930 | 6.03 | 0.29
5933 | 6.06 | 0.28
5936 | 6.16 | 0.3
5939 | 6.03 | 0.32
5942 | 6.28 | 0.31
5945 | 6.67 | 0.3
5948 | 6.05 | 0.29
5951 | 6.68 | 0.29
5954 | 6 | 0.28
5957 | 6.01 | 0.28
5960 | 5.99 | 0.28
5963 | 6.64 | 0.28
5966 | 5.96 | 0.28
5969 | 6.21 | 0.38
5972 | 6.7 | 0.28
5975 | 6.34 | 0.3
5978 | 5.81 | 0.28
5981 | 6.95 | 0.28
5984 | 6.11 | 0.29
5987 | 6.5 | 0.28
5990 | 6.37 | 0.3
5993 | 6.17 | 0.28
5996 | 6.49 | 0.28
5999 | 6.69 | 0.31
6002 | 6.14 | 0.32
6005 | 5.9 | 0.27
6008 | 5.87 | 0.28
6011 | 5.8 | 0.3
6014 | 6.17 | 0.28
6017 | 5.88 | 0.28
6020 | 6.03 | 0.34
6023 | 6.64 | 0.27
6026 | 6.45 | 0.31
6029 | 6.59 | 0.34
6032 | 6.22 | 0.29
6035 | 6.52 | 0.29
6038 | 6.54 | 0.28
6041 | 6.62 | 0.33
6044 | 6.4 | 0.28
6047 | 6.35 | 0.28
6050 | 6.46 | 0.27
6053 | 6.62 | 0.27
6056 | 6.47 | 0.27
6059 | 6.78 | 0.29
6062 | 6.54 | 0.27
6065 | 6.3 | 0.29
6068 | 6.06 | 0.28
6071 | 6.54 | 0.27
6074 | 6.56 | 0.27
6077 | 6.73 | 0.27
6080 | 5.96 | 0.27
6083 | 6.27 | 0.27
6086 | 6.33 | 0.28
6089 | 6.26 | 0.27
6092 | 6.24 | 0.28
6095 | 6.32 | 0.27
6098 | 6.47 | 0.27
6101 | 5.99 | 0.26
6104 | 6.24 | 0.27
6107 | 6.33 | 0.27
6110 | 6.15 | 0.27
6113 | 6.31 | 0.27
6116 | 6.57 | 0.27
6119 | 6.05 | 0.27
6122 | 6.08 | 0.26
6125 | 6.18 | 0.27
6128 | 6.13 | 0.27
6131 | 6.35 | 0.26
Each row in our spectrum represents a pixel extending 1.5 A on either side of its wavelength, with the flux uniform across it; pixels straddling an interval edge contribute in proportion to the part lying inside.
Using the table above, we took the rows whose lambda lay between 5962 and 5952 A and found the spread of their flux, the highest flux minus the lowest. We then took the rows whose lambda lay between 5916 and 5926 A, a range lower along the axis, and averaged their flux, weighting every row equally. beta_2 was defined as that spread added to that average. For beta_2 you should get 6.12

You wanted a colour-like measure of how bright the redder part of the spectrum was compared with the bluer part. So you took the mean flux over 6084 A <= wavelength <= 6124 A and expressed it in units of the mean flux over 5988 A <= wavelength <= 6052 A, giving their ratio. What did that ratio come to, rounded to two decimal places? 0.99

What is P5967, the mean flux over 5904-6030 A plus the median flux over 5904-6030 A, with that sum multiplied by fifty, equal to 618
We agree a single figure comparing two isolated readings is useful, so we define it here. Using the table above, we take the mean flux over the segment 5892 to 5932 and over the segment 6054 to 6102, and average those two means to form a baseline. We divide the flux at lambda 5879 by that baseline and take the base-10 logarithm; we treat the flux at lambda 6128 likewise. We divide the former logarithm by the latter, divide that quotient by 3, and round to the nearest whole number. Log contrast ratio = -3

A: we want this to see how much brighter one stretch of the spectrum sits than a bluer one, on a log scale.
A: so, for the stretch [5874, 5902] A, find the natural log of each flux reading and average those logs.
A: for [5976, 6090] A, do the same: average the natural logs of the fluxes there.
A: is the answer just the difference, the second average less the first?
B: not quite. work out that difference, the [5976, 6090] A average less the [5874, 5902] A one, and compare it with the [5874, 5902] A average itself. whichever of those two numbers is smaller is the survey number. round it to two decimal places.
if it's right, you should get 0.11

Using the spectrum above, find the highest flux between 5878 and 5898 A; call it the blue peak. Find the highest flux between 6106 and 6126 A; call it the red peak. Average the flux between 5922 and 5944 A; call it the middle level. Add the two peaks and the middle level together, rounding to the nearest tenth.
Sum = 19.0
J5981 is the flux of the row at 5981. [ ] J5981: 6.95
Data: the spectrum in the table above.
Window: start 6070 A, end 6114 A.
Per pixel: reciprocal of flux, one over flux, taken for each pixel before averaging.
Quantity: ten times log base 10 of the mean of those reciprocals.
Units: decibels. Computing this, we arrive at -8.00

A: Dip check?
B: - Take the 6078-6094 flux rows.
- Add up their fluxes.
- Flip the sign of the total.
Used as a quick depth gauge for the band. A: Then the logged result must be -31.1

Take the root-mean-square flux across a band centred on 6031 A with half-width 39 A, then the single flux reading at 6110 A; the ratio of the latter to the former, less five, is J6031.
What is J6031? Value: -4.030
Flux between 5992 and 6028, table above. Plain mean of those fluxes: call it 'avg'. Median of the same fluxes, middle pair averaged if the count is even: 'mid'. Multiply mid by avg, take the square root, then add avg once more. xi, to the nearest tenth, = 12.4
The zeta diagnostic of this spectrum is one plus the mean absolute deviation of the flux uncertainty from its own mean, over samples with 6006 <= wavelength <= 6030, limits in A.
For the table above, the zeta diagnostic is 1.02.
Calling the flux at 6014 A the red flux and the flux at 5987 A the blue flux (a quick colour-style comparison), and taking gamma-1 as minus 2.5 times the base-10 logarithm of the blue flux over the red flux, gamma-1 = -0.057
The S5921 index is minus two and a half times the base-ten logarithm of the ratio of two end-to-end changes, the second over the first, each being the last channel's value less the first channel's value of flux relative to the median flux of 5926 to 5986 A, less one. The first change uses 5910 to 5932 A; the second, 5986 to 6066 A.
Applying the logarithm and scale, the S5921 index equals -3.3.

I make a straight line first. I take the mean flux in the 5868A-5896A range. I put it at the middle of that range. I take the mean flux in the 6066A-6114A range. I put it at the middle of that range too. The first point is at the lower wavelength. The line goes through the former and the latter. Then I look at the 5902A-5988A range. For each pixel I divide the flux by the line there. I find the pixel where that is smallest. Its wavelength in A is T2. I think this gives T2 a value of 5903 A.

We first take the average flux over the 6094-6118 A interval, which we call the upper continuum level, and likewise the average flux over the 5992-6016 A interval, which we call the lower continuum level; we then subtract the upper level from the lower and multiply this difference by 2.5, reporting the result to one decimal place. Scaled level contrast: -0.4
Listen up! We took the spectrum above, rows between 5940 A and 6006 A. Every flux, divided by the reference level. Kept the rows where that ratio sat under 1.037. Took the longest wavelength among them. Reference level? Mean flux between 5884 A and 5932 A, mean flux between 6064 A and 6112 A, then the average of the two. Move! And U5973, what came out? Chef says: 6005 A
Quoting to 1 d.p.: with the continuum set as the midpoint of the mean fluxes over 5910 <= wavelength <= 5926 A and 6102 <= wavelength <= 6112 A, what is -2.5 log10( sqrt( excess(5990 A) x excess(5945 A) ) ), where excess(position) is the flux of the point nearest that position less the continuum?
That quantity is 1.1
